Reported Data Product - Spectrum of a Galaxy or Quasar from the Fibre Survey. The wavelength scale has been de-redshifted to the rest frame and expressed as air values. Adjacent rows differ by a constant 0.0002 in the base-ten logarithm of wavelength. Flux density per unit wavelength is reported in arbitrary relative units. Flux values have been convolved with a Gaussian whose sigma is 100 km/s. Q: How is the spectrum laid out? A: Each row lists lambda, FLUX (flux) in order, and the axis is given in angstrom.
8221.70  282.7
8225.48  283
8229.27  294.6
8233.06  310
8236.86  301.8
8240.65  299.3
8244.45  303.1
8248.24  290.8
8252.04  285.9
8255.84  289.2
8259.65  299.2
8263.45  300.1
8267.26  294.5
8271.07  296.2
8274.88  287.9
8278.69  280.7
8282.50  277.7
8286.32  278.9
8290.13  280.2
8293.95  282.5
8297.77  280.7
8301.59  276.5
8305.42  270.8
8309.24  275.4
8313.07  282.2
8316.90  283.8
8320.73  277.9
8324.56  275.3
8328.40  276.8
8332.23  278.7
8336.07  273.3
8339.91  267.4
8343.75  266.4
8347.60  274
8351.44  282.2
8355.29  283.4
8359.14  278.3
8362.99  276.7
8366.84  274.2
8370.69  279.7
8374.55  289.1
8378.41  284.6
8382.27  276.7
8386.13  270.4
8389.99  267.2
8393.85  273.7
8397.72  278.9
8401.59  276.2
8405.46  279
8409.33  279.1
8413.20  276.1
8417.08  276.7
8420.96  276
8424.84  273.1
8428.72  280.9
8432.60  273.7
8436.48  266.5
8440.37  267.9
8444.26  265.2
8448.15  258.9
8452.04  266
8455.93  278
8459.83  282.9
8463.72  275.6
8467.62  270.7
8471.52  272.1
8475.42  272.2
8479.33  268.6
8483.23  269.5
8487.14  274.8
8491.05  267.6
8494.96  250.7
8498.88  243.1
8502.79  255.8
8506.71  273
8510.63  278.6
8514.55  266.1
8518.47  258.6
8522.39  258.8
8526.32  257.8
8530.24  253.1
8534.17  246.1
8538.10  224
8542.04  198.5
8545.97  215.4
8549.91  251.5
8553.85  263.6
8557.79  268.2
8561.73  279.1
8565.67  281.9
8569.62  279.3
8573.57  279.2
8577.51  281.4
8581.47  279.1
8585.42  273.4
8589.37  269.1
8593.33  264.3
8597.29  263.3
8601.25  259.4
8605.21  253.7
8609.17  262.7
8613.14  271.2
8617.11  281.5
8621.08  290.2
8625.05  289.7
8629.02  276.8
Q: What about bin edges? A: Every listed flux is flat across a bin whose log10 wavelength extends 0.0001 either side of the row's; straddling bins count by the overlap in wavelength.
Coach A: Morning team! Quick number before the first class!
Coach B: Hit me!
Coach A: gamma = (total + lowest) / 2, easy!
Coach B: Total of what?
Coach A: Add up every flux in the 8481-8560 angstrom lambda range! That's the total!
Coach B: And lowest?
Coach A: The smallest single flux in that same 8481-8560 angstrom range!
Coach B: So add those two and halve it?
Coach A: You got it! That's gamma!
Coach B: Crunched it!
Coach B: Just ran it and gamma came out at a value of 2637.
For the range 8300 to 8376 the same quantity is 2904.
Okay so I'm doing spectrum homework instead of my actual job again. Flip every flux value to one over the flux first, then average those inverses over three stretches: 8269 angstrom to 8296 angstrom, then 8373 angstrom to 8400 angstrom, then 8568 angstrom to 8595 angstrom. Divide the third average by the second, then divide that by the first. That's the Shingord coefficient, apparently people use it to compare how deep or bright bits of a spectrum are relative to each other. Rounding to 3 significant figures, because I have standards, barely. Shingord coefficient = 285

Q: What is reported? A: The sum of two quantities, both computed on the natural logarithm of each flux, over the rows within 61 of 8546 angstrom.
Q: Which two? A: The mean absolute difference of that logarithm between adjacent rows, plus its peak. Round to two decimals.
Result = 5.68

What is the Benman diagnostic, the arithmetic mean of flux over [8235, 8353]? 284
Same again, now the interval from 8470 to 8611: 261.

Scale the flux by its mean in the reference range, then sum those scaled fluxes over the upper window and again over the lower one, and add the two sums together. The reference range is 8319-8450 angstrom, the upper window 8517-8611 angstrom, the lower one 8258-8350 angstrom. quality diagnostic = 47.1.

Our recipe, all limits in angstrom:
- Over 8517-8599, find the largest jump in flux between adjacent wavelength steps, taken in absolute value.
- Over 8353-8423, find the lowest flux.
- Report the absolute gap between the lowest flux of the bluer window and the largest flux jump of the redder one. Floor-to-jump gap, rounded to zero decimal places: 231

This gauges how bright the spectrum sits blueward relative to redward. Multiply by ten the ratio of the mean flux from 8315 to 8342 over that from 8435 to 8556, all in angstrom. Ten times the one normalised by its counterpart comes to 10.6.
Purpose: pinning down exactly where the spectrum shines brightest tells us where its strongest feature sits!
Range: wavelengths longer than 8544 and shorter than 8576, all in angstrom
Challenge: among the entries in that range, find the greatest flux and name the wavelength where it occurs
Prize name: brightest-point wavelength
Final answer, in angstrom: 8565.67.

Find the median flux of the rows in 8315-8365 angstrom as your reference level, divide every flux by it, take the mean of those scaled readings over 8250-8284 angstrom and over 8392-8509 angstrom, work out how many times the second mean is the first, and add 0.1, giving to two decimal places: 1.03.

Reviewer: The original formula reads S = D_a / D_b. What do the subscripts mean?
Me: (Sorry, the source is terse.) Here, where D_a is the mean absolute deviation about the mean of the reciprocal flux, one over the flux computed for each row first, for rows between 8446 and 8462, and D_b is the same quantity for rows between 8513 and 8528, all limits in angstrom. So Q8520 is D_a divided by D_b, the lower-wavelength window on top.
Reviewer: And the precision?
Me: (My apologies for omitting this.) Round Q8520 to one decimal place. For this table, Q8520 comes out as 2.9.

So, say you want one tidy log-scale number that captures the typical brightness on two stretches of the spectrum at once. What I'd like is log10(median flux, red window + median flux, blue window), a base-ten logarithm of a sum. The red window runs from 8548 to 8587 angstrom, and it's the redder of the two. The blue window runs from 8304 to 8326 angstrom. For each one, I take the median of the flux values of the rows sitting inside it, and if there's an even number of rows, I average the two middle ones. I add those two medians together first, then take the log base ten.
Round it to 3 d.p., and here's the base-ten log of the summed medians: 2.745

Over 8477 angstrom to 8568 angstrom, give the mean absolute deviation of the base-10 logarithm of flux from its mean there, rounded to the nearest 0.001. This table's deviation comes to 0.026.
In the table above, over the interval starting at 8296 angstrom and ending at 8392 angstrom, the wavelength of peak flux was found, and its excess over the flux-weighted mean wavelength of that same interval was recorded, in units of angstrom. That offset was 30.8 angstrom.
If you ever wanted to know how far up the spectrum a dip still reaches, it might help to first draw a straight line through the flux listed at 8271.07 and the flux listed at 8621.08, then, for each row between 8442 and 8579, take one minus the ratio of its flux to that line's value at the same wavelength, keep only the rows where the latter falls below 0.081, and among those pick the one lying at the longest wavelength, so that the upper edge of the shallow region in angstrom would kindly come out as 8577.51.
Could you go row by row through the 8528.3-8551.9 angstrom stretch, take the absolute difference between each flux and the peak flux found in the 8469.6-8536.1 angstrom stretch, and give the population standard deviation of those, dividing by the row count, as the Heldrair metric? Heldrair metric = 20.3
